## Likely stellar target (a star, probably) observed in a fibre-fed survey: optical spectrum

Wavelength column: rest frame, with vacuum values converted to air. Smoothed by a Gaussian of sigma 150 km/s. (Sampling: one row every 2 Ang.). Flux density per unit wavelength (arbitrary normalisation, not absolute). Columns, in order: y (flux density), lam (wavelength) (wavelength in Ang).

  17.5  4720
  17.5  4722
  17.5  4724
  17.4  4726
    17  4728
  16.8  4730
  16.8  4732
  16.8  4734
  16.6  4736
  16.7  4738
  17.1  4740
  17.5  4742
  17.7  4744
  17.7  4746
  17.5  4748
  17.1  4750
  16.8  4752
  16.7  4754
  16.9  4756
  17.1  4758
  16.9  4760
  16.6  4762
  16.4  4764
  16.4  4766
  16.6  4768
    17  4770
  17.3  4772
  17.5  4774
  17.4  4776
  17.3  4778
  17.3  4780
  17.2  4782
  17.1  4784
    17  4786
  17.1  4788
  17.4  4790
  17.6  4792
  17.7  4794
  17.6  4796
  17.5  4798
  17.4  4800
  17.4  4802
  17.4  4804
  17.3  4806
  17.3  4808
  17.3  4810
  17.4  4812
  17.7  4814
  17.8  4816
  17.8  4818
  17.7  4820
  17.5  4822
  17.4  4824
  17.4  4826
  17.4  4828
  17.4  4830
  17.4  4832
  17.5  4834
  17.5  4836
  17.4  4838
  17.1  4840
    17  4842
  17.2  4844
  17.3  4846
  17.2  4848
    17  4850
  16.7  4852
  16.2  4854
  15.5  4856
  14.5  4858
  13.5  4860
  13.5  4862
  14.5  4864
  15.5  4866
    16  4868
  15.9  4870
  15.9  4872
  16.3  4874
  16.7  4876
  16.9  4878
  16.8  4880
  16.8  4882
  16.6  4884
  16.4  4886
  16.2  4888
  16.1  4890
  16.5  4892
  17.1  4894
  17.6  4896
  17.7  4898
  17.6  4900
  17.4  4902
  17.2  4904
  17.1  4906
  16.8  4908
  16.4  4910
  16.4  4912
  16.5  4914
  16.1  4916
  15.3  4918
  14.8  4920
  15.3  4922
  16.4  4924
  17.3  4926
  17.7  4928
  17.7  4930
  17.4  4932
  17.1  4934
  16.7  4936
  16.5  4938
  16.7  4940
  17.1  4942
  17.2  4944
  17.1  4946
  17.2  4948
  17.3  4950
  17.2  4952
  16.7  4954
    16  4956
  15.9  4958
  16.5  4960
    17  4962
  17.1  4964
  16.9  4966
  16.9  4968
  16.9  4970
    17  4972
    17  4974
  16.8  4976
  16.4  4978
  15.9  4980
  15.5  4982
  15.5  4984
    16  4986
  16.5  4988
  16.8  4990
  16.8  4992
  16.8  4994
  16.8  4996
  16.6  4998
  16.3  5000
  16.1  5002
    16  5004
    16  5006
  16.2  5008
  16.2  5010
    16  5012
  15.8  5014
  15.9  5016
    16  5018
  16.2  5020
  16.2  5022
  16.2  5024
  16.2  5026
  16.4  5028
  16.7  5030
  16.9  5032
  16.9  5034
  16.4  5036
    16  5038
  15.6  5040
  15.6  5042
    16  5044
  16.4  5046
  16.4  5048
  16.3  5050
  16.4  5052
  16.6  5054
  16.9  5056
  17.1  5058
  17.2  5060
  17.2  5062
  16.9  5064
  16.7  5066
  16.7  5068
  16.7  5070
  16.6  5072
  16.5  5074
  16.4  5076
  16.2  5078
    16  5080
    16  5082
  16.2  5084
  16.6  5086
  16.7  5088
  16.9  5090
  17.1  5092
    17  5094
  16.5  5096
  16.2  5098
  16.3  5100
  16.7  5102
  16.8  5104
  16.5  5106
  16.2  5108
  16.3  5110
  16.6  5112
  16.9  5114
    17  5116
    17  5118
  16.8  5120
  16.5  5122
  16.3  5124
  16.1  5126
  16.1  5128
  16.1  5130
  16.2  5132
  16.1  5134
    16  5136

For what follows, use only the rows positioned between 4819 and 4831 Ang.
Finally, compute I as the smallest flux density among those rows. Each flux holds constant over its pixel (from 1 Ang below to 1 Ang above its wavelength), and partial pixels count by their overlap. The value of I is 17.4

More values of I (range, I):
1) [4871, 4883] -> 15.9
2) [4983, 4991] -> 15.5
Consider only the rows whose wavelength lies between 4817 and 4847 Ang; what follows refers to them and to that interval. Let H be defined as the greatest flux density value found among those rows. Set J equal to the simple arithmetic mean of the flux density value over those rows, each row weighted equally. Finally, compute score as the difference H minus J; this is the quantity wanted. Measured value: 0.40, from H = 17.8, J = 17.4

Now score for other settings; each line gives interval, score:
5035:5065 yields 0.73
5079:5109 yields 0.59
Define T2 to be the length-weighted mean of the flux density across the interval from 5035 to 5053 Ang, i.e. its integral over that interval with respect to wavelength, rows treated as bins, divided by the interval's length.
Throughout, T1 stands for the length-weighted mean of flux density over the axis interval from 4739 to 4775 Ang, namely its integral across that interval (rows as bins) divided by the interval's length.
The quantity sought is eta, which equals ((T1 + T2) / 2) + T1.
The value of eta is 33.6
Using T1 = 17.0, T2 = 16.1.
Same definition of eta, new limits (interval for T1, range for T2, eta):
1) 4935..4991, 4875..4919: 33.3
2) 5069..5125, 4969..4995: 33.1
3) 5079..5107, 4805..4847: 33.5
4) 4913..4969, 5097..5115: 33.3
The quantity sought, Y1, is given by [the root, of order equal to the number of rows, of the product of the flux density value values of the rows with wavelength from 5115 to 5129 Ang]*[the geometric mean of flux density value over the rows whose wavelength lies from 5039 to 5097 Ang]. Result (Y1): 273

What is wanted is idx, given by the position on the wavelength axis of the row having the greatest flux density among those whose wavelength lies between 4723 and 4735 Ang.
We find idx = 4724 Ang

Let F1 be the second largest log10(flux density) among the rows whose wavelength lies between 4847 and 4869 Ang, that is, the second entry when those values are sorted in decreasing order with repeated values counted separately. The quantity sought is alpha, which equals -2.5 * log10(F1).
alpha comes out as -0.225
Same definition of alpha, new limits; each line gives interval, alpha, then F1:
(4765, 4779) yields -0.234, 1.24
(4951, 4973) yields -0.227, 1.23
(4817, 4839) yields -0.241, 1.25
